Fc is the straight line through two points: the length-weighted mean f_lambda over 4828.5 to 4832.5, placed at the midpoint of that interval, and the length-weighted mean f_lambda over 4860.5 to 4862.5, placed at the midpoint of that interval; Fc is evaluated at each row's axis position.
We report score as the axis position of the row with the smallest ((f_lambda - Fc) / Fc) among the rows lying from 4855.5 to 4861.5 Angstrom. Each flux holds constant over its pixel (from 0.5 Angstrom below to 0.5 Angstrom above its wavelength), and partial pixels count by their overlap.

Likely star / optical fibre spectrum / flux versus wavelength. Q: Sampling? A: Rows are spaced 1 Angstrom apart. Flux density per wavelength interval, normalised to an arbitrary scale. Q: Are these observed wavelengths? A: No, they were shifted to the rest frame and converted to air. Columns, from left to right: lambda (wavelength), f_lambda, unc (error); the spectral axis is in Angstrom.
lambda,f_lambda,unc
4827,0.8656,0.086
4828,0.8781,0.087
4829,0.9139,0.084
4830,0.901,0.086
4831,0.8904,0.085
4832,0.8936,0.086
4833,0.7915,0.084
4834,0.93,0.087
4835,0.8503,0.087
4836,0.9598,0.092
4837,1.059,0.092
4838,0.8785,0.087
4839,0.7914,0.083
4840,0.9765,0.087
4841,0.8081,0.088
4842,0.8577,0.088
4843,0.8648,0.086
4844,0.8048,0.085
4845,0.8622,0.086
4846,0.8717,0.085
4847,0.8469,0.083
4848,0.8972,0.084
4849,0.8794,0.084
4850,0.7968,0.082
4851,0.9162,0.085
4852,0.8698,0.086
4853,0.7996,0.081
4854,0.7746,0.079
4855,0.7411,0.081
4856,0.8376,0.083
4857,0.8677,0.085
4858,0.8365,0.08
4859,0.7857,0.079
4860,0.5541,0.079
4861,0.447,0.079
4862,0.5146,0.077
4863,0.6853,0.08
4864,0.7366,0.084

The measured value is 4861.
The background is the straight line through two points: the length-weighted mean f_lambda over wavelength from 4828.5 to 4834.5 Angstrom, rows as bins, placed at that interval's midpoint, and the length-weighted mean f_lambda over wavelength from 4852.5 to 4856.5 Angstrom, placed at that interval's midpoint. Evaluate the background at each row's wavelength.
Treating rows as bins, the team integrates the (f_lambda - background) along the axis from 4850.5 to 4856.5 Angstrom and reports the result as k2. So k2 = 0.18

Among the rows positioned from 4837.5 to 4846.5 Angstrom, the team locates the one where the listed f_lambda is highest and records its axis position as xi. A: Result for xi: 4840 Angstrom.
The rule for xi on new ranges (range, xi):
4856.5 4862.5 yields 4857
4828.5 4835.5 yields 4834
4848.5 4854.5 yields 4851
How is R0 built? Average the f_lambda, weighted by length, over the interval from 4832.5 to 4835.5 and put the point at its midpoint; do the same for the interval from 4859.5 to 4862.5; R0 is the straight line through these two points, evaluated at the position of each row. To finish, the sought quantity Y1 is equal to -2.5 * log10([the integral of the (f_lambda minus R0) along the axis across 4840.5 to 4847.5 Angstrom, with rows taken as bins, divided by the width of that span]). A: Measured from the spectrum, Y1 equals 2.3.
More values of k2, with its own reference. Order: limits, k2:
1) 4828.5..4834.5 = 0.00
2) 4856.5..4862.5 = -0.60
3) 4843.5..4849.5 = 0.23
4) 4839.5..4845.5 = 0.14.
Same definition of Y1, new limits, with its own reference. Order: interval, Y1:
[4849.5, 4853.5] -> 1.7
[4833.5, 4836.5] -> 2.9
